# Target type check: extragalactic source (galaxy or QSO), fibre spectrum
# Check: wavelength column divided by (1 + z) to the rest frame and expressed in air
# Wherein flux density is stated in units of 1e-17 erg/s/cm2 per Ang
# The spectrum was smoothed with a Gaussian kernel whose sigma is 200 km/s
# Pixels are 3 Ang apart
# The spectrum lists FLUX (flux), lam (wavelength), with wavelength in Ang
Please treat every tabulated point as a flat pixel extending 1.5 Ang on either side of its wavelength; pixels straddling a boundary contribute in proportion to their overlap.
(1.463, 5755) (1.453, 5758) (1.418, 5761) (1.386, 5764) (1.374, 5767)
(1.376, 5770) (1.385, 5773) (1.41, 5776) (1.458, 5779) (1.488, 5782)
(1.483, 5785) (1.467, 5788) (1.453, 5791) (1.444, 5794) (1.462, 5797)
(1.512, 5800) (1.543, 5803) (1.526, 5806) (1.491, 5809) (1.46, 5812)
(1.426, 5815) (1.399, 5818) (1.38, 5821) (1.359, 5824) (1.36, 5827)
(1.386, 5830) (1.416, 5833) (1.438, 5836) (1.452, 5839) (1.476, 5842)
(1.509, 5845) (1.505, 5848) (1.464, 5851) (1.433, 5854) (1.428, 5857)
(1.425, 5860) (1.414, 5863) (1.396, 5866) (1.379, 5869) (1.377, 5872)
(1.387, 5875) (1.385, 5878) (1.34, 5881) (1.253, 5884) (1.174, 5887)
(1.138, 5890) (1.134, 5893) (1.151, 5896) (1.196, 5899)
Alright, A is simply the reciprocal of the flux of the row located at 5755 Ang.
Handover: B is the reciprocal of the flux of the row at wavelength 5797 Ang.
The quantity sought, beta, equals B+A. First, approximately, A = 0.684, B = 0.68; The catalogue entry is 1.37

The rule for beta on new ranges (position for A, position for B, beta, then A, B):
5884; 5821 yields 1.52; 0.798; 0.72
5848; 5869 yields 1.39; 0.664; 0.73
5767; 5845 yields 1.39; 0.728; 0.66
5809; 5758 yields 1.36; 0.671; 0.69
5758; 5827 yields 1.42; 0.688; 0.74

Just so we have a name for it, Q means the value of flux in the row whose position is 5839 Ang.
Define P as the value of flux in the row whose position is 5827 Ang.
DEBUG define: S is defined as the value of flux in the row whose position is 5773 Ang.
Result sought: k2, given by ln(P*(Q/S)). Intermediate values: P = 1.36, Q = 1.452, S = 1.385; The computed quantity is 0.35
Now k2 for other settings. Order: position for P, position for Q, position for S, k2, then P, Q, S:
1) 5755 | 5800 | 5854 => 0.43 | 1.463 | 1.512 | 1.433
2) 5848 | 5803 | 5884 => 0.62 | 1.505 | 1.543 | 1.253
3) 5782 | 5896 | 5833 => 0.19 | 1.488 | 1.151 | 1.416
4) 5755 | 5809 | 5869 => 0.46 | 1.463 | 1.491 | 1.379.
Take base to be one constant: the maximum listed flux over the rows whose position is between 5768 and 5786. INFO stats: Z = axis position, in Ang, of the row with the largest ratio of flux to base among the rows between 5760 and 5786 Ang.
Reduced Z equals 5782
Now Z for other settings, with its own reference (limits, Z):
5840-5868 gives 5845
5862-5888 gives 5863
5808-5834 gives 5809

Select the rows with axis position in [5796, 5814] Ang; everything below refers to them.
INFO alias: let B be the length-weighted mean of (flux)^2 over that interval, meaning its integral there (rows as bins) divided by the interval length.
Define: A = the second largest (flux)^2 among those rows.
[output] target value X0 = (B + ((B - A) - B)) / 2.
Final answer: -0.042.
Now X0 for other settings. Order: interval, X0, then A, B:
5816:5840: -0.056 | 2.07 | 1.96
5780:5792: -0.015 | 2.20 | 2.17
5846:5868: -0.037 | 2.14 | 2.07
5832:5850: -0.055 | 2.27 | 2.15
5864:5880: -0.004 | 1.92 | 1.92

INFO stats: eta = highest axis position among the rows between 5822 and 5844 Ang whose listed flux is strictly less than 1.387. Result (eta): 5830 Ang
